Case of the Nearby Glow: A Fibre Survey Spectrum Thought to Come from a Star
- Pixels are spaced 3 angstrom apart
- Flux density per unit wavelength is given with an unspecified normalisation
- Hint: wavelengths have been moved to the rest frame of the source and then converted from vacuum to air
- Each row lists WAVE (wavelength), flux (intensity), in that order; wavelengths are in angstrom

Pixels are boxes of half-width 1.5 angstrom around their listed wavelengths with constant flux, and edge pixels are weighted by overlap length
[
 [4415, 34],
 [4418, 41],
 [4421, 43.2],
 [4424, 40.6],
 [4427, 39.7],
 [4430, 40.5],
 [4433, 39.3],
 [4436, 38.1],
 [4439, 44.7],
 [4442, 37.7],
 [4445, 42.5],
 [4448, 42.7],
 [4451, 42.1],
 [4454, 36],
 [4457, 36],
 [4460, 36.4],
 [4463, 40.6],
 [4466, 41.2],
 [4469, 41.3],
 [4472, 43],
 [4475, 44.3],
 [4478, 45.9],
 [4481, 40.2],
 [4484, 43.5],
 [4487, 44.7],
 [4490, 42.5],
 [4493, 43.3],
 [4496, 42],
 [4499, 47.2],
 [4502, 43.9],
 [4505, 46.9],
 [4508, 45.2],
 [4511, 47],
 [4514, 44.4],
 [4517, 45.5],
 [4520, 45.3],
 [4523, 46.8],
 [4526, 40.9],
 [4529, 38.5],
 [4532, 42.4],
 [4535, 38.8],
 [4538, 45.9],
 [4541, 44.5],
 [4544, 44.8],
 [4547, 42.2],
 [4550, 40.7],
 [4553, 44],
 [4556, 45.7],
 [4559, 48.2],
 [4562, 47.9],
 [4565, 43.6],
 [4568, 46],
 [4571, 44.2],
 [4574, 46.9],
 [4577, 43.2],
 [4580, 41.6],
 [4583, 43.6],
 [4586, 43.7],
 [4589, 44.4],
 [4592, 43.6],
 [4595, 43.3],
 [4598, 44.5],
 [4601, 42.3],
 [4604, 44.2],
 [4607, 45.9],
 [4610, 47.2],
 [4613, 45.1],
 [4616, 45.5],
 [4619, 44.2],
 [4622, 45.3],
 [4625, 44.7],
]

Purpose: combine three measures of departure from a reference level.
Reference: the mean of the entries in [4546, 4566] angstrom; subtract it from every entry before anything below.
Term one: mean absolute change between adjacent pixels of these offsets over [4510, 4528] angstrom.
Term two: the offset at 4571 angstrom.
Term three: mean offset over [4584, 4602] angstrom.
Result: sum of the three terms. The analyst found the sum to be 1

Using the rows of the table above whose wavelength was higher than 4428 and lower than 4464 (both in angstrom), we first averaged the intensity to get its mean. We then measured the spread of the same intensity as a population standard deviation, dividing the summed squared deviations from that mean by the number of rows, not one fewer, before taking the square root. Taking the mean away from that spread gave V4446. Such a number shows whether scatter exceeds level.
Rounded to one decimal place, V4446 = -36.9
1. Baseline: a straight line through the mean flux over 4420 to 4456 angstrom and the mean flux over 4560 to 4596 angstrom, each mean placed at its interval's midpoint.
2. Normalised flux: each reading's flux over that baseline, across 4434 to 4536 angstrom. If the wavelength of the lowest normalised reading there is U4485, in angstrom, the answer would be 4457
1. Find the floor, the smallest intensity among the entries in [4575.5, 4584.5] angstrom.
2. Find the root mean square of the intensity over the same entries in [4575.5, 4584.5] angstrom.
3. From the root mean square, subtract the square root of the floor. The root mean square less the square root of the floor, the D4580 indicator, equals 36.4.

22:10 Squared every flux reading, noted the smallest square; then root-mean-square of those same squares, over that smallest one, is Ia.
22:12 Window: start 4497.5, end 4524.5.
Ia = 1.09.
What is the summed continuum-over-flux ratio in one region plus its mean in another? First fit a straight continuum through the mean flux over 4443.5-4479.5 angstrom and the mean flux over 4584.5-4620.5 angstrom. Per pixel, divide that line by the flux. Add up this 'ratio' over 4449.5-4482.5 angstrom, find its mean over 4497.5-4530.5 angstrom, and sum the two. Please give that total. 12.1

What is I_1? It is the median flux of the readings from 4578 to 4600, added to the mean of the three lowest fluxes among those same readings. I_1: 86.4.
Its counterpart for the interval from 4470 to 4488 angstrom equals 86.1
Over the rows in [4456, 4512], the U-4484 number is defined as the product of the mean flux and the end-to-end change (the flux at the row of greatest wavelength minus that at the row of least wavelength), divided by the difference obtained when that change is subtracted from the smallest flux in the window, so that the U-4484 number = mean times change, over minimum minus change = 19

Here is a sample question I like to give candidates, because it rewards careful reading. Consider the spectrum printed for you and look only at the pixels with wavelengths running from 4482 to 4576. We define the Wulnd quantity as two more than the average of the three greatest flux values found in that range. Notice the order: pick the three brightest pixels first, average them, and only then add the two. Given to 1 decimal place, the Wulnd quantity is 49.8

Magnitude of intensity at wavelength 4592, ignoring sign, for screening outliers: 43.6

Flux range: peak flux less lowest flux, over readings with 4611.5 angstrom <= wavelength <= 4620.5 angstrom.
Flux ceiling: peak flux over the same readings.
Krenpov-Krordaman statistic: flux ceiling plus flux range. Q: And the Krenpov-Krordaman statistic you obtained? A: 47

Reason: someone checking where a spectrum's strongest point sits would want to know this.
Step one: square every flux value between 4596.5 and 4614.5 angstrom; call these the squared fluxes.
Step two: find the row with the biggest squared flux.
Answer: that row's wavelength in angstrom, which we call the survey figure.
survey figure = 4610 angstrom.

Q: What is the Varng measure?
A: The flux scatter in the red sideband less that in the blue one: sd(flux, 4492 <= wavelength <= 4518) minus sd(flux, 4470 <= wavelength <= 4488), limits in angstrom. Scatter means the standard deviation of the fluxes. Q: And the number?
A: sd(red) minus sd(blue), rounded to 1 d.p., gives -0.1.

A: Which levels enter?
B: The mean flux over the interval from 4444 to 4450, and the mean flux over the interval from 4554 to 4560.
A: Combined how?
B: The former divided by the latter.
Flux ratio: 0.91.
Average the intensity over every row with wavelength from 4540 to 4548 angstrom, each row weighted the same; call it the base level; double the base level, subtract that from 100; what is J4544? 12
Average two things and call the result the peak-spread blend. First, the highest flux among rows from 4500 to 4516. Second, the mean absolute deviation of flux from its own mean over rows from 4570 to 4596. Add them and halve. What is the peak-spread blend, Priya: 23.9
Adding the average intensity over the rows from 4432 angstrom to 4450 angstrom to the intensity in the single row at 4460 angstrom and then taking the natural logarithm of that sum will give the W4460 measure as 4.35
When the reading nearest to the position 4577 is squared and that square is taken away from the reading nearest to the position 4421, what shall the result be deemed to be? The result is -1823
